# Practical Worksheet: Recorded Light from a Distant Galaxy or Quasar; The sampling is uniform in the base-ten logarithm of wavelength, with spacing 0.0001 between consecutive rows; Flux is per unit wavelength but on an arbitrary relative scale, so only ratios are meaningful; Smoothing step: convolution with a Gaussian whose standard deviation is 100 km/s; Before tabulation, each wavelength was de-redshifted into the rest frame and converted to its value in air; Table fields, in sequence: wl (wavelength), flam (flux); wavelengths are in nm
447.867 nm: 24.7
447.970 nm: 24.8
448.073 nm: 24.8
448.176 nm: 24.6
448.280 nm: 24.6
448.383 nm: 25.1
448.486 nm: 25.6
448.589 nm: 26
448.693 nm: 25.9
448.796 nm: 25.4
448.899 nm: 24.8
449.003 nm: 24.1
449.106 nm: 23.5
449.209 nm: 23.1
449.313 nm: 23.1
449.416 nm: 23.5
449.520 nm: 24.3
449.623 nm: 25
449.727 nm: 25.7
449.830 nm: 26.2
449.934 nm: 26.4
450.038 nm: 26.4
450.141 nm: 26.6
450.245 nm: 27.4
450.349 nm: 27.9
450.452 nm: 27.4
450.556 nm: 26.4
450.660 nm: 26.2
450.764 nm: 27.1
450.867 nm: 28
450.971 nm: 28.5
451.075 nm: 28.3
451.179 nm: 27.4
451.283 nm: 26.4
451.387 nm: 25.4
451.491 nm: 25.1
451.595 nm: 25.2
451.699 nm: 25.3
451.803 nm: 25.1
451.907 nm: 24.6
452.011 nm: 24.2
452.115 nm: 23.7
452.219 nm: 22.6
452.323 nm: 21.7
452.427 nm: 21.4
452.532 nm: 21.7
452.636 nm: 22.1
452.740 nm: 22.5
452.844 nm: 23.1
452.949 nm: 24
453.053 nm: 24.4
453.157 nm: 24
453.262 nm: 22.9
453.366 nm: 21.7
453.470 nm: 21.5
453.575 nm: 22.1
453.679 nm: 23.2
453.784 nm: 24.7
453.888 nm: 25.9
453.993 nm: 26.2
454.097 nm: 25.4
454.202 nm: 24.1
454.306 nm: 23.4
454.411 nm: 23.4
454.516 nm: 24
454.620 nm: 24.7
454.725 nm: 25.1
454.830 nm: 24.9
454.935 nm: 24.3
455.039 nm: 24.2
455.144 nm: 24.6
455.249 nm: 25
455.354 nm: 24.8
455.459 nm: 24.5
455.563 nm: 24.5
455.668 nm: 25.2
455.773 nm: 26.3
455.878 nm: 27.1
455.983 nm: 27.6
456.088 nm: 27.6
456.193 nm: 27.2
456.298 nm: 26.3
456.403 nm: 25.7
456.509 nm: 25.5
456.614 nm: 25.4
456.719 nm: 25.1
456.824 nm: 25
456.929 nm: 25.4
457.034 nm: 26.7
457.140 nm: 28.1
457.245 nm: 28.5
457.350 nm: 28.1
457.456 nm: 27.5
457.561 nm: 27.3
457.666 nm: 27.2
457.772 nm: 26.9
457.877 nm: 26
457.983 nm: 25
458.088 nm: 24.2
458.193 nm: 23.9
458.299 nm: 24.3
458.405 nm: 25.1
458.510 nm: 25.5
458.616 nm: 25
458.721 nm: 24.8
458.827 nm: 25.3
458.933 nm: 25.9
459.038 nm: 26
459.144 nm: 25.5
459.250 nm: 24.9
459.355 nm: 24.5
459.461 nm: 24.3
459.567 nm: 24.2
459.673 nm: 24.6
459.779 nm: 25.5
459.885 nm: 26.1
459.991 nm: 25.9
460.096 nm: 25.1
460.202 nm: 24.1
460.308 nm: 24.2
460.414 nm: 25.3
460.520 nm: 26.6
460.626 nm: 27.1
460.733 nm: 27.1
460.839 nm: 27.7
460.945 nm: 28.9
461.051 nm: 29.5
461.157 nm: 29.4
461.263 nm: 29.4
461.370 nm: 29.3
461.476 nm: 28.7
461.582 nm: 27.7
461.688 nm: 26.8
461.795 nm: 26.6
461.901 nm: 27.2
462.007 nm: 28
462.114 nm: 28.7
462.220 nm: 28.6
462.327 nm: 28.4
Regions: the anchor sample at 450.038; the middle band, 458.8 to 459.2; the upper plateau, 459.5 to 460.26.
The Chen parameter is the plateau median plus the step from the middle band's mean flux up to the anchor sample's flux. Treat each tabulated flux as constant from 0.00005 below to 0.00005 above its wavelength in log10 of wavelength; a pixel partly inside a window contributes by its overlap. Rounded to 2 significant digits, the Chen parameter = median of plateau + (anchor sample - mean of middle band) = 26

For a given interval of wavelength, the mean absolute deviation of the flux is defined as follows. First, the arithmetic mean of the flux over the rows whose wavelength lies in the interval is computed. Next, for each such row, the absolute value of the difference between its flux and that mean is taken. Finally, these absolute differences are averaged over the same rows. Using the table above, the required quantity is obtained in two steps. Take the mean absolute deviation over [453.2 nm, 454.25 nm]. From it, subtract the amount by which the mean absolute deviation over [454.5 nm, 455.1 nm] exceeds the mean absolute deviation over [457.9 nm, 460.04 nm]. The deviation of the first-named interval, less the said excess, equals 1.7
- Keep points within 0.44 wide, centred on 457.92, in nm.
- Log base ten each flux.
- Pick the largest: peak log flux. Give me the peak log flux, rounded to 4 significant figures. 1.430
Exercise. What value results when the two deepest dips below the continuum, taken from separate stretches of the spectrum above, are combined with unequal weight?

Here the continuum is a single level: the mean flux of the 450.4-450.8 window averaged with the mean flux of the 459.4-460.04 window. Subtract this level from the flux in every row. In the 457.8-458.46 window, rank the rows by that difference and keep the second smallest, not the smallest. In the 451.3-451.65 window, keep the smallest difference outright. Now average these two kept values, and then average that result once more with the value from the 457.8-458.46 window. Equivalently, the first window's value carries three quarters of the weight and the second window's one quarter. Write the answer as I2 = -1.5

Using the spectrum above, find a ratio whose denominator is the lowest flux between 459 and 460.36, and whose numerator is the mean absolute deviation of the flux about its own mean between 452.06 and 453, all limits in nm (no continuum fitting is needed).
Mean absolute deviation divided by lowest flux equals 0.030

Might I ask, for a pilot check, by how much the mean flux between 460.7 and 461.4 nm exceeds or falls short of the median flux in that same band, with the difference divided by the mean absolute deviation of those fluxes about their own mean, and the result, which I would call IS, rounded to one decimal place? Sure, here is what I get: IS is -0.7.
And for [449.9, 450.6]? 0.6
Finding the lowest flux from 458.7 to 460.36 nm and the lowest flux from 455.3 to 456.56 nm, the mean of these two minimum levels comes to 24.3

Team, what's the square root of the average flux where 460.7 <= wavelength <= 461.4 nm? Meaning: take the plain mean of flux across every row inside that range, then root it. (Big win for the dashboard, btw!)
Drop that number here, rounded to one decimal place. 5.4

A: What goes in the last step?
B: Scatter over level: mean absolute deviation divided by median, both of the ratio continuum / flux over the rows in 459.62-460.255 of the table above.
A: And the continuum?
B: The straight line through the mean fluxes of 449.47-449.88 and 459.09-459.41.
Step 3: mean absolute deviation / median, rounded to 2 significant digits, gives 0.025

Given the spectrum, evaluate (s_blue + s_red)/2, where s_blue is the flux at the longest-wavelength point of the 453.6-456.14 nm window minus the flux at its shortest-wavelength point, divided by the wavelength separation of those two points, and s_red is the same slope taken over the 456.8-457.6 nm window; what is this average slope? 2.5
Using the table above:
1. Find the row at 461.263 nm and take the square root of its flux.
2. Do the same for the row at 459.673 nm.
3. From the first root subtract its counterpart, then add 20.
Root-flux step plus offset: 20.5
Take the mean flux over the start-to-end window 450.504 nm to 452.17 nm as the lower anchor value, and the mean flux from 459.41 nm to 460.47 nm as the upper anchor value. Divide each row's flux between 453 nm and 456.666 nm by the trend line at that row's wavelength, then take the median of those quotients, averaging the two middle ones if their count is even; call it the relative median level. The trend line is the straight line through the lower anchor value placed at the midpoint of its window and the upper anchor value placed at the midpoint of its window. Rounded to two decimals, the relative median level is 0.96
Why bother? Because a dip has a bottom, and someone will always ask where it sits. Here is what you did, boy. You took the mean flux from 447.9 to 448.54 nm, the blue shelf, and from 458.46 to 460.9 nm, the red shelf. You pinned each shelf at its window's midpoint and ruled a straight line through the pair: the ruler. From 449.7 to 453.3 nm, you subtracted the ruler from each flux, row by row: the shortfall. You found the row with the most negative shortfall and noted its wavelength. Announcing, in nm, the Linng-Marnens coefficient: 452.427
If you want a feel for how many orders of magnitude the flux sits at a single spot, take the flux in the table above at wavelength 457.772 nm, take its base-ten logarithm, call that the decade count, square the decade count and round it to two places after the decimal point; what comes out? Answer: 2.04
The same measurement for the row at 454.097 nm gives 1.97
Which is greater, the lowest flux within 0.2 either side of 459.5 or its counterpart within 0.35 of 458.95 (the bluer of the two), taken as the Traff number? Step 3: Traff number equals 24.8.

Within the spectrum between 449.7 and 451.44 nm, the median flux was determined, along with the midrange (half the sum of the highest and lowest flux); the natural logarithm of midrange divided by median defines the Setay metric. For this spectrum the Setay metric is 0.01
